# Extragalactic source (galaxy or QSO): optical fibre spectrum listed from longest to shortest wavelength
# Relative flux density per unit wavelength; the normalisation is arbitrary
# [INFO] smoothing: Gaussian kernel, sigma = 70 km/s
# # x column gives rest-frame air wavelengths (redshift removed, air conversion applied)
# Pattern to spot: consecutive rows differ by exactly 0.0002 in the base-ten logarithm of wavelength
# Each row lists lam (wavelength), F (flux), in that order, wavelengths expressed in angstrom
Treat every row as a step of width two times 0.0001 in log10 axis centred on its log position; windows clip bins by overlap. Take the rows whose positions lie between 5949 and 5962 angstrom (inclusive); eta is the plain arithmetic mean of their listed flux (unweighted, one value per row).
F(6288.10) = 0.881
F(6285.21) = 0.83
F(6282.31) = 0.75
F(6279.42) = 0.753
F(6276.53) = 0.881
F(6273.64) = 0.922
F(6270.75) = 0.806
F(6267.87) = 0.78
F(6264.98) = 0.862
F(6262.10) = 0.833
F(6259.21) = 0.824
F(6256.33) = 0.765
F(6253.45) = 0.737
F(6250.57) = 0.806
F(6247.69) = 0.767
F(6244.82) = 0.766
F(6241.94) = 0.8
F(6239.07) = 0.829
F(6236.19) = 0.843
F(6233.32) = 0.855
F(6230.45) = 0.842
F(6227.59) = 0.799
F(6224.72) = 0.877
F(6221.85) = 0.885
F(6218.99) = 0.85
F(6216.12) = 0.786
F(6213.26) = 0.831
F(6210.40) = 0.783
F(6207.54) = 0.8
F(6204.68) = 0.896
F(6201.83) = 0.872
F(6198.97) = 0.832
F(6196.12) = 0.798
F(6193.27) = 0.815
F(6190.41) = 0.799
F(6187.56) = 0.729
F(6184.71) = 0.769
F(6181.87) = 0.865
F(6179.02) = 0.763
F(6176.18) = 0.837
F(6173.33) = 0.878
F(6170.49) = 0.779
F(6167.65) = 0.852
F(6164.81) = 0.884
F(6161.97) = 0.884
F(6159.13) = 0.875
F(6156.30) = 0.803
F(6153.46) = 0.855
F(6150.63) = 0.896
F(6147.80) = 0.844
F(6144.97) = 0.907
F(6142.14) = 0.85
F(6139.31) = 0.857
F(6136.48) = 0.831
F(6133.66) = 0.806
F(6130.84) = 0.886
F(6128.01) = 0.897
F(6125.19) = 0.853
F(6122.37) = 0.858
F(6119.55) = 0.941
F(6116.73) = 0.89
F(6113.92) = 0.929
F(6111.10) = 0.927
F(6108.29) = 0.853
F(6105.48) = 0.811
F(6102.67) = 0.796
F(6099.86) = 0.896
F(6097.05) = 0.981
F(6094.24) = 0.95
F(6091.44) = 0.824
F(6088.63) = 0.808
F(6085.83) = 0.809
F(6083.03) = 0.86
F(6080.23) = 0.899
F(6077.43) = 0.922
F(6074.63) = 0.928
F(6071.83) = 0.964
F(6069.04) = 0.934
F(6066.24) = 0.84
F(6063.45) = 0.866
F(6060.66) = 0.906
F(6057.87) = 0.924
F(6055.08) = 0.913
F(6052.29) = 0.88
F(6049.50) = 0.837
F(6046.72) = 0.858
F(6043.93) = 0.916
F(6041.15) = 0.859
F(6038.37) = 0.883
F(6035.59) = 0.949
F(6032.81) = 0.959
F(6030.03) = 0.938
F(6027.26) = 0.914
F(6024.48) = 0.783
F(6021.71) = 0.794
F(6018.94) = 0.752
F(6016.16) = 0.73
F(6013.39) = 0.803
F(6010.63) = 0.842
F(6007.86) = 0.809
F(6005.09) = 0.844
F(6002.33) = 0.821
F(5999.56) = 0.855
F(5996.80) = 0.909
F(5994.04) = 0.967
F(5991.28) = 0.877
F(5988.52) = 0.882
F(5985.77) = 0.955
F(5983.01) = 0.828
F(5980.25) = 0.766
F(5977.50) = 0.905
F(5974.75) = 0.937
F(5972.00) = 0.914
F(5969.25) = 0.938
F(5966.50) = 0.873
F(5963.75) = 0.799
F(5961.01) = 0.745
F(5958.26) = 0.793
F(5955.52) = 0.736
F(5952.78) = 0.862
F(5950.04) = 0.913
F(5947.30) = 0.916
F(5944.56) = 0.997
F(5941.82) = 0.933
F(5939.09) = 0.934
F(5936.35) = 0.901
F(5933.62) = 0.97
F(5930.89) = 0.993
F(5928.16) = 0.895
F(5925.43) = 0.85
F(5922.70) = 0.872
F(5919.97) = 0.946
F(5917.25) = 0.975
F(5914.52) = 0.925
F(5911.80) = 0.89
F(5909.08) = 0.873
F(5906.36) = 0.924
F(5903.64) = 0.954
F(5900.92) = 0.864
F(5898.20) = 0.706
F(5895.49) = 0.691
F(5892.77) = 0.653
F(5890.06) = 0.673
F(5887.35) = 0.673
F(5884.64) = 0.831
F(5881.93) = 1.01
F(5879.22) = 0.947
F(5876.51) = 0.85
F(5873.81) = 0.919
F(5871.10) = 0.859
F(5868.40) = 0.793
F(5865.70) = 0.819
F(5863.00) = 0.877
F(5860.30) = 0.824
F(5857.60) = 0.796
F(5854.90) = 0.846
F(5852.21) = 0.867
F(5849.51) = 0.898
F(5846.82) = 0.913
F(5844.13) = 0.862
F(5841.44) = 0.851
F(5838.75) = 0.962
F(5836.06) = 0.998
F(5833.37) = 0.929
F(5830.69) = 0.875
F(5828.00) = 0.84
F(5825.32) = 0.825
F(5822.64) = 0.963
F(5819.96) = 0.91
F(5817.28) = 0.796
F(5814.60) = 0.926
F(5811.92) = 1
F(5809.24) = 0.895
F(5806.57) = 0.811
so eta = 0.810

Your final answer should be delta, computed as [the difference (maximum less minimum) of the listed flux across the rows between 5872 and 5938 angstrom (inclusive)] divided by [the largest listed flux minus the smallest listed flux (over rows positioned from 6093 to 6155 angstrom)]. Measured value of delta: 1.9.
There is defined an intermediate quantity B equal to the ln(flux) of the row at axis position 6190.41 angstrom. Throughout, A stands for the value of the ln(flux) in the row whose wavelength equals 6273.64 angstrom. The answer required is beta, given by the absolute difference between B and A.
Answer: 0.14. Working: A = -0.08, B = -0.22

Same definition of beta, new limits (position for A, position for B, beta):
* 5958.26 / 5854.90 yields 0.06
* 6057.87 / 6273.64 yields 0.00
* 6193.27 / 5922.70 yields 0.07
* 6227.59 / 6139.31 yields 0.07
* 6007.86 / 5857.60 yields 0.02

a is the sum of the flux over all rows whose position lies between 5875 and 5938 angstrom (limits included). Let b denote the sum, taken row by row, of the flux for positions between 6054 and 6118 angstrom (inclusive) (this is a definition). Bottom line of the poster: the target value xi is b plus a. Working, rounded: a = 19.9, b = 20.43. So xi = 40.3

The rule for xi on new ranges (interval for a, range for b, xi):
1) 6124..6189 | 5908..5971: 39.9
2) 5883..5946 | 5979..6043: 39.6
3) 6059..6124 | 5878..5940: 40.3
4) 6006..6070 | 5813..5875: 40.0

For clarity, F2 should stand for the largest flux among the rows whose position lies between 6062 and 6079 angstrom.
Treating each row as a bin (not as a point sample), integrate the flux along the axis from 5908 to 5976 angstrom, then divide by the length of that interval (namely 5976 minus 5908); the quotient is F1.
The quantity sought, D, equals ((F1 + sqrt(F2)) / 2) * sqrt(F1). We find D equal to 0.888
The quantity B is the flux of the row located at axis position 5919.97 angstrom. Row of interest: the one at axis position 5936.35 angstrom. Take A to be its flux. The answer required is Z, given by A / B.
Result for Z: 0.95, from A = 0.901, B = 0.946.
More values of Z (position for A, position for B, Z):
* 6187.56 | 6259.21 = 0.88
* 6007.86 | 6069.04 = 0.87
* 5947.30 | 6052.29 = 1.04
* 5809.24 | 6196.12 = 1.12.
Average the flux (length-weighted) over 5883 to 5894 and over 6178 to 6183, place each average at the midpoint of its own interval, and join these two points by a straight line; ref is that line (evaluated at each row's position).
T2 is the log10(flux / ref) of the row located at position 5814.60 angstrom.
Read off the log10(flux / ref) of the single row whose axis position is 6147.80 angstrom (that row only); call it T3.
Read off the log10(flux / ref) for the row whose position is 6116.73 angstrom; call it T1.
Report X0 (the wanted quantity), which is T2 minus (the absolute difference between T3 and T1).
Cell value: 0.10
